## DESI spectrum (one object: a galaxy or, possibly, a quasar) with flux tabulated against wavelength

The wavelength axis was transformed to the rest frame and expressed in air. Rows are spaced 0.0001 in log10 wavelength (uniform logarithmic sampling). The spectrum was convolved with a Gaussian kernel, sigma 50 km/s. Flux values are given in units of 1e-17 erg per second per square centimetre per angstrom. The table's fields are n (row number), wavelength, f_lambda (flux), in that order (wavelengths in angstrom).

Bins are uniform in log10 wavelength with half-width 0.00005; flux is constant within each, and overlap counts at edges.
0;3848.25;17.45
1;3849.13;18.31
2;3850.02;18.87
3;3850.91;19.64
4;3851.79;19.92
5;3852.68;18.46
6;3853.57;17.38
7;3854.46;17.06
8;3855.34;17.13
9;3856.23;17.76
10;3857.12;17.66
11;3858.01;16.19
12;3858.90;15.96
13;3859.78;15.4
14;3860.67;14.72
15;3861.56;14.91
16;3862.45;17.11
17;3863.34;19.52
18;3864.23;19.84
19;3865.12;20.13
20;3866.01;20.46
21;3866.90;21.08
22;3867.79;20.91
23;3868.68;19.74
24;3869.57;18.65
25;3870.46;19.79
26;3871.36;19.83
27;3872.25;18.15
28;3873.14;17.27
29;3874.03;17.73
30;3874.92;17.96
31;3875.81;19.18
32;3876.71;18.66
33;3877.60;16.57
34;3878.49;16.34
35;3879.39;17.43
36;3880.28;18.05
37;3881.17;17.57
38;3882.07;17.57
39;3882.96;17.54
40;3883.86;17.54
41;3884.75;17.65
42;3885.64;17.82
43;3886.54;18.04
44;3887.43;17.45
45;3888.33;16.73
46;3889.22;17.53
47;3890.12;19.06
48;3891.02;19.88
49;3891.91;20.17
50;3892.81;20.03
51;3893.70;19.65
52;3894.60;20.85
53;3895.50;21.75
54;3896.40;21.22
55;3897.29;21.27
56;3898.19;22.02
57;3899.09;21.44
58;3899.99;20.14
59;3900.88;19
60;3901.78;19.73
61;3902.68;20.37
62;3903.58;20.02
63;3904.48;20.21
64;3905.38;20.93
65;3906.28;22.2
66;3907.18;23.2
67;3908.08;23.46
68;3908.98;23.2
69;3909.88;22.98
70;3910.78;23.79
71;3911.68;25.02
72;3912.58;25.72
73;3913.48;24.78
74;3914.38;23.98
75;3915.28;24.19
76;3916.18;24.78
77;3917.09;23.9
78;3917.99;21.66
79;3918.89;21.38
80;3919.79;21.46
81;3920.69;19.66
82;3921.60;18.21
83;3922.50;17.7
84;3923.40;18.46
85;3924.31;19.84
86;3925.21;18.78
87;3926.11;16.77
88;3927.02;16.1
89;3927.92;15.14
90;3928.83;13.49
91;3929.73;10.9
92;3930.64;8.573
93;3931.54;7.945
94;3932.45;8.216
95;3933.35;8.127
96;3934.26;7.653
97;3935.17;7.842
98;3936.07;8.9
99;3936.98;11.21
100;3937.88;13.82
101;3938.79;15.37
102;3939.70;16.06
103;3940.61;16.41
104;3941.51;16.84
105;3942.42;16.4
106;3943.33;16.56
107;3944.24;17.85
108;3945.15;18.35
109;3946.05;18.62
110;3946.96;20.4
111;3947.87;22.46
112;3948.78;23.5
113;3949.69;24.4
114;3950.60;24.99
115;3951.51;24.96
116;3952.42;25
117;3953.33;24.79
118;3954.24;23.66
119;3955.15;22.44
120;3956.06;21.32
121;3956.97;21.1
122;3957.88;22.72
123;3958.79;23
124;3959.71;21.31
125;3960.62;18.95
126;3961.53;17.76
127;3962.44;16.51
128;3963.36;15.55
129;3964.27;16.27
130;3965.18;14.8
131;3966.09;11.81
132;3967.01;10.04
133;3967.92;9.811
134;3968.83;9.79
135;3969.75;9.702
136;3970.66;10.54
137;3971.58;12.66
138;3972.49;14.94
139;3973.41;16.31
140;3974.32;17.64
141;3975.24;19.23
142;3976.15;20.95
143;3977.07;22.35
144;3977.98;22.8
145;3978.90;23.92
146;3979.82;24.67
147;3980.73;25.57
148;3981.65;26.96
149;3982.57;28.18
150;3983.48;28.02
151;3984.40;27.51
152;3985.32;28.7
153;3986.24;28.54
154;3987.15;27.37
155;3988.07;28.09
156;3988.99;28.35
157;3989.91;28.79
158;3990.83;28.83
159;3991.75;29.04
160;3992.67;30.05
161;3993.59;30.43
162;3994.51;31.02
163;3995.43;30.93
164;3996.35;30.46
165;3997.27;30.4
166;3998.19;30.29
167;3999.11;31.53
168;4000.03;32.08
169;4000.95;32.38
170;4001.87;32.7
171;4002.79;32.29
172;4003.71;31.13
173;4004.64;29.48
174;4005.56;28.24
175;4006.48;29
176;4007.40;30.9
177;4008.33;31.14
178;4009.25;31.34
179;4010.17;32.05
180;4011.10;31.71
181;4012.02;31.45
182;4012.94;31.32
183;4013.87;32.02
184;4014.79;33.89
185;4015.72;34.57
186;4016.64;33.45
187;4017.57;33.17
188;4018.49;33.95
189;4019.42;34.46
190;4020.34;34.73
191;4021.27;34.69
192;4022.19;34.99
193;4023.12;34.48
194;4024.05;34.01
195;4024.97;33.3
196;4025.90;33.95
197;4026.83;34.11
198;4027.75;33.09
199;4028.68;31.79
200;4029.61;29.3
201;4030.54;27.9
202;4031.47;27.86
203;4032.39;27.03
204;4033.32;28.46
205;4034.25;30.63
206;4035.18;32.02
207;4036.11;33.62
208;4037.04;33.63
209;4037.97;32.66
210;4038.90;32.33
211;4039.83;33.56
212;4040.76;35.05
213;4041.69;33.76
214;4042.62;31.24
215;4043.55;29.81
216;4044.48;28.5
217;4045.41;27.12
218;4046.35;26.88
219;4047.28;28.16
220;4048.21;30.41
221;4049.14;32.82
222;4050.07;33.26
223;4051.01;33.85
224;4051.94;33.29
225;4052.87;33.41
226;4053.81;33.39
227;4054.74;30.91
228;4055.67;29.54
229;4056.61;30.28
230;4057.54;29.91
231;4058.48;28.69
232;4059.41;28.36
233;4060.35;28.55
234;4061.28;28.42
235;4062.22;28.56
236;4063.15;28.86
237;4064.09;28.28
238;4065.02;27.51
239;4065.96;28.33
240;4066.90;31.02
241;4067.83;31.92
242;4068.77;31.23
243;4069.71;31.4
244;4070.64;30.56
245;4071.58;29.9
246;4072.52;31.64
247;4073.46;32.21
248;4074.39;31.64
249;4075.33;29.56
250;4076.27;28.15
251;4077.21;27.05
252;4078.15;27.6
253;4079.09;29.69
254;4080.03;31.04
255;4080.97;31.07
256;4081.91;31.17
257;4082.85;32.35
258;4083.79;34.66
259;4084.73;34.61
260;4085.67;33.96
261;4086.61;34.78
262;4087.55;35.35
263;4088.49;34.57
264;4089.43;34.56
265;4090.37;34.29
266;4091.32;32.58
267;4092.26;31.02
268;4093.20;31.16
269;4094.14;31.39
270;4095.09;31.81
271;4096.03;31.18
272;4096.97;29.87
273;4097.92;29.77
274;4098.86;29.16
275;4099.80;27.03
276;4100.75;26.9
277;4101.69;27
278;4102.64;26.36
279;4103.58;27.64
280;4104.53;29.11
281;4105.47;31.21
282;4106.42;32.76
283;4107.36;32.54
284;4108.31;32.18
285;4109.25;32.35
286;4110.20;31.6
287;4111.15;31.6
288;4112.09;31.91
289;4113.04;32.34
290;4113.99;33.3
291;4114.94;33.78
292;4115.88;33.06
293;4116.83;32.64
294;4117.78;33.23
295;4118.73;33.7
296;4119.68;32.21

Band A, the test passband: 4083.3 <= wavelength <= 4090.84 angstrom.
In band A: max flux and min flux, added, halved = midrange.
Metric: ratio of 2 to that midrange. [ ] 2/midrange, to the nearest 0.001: 0.058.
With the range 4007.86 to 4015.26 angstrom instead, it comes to 0.062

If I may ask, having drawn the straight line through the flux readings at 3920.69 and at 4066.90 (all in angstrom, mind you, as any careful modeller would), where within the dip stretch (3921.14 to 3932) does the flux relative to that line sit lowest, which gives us 3931.54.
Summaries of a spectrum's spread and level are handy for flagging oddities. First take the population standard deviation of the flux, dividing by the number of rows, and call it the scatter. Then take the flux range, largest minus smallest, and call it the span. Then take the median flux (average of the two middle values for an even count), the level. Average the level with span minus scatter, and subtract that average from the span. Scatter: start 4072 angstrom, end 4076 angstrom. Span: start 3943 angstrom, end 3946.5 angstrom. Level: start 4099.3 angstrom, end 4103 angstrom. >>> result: -11.9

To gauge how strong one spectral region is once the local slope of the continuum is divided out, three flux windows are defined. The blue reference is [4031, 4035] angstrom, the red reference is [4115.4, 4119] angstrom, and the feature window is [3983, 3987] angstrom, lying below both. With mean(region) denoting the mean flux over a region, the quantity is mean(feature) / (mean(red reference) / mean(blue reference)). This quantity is 24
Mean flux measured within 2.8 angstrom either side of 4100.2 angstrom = 28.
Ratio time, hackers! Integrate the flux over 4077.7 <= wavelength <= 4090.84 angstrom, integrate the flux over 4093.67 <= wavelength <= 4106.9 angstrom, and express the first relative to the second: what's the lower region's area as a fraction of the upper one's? 1.1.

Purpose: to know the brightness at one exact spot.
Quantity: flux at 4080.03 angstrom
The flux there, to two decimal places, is 31.04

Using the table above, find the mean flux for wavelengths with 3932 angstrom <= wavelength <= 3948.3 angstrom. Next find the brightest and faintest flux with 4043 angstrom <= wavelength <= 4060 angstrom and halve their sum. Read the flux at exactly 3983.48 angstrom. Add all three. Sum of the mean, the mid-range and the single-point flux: 73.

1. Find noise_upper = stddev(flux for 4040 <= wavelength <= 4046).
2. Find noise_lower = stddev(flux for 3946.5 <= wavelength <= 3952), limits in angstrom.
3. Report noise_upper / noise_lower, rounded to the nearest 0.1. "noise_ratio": 1.7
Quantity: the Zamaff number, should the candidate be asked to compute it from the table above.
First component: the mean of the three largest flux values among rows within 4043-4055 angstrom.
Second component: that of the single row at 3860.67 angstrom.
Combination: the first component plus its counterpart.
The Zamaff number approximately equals 48.3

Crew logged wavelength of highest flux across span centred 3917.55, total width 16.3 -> 3912.58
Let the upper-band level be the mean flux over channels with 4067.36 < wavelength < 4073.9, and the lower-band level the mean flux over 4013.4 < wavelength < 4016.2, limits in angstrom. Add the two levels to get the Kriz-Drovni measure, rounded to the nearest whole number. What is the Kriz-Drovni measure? 65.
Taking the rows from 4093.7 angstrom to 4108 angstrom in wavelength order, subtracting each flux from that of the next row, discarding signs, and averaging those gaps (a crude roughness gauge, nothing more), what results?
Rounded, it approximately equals 0.91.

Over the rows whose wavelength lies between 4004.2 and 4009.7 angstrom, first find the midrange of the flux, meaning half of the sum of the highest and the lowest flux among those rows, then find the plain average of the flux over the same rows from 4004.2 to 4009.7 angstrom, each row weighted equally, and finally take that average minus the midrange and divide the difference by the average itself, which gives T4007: 0.008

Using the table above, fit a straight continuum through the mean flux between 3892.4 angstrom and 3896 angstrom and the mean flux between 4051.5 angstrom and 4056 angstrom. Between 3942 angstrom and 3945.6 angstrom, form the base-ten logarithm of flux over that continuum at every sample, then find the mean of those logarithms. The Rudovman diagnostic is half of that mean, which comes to -0.073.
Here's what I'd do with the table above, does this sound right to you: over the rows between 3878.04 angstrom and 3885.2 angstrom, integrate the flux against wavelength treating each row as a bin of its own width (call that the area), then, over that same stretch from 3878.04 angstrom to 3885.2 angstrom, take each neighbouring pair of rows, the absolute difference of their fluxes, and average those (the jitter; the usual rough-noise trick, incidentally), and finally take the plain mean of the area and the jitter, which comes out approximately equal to 63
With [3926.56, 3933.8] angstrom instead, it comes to 41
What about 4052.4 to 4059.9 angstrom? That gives 115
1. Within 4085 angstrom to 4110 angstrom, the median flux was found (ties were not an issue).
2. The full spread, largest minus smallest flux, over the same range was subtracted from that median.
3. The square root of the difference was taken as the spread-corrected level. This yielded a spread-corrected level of 4.7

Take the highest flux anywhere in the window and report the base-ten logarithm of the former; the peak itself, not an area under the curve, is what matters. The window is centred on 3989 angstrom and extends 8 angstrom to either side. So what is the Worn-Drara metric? 1.49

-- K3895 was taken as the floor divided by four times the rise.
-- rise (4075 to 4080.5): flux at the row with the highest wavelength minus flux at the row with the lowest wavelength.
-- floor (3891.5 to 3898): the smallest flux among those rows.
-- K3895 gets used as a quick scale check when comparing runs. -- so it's 3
